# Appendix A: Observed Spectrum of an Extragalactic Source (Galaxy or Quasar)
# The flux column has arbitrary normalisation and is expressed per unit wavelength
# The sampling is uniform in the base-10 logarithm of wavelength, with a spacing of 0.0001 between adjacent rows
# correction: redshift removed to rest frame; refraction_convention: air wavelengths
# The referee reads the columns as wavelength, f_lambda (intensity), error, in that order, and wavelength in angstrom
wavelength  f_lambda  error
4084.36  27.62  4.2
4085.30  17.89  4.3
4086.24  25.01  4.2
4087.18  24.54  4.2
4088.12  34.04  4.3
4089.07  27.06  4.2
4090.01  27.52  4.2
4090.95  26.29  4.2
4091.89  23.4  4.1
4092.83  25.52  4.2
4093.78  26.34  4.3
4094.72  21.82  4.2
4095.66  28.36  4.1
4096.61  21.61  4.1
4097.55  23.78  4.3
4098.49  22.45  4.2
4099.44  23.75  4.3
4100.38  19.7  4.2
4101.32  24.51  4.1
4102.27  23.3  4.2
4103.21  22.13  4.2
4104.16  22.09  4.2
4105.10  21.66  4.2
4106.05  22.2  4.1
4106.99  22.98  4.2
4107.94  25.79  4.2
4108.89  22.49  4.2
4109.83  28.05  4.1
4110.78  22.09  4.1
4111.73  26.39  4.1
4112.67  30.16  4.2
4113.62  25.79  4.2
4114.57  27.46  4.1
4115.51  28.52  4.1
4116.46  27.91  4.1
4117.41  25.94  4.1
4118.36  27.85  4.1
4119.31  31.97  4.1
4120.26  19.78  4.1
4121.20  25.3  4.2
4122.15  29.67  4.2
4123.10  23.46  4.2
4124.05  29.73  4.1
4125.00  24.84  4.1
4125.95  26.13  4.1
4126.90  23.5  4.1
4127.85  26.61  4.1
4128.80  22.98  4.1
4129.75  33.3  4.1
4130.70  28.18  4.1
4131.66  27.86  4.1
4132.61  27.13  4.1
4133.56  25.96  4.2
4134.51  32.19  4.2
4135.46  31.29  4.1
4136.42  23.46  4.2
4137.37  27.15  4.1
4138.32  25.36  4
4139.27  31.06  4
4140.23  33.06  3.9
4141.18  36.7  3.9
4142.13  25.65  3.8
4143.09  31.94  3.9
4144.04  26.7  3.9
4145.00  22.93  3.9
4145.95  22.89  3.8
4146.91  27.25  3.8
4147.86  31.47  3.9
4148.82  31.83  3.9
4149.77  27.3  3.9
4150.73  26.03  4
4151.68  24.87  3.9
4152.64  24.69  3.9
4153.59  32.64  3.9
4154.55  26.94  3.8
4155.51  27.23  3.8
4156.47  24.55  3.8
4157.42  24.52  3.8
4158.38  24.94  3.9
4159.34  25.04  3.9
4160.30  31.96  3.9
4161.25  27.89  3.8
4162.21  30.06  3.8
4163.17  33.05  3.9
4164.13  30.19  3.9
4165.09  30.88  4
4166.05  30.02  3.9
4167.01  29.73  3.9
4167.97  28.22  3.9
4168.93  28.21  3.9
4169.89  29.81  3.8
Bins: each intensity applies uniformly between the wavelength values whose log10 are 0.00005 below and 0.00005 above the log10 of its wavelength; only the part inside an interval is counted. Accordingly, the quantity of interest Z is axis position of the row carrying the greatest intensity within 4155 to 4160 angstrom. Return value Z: 4155.51 angstrom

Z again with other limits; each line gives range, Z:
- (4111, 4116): 4112.67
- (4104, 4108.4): 4107.94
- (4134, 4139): 4134.51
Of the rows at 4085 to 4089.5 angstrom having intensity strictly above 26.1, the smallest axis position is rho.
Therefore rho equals 4088.12 angstrom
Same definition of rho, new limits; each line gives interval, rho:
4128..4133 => 4129.75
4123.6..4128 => 4124.05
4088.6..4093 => 4089.07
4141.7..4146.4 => 4143.09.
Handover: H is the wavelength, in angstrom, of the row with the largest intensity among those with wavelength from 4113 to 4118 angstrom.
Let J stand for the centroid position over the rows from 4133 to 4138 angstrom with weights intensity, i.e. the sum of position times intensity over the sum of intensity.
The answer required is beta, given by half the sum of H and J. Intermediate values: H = 4115.51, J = 4135.4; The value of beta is 4125.5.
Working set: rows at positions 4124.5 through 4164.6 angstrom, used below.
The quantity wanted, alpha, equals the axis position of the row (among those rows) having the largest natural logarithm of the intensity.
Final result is 4141.18 angstrom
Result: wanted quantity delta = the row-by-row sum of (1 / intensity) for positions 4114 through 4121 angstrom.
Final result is 0.264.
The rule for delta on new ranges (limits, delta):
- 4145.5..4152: 0.259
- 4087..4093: 0.263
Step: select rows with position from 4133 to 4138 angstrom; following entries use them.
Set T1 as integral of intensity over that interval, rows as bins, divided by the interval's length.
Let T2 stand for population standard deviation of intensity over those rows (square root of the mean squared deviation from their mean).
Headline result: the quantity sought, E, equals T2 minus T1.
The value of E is -24.6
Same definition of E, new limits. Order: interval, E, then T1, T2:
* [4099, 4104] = -21.0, 22.6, 1.7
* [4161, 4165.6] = -28.8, 30.5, 1.7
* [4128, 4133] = -24.5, 27.8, 3.3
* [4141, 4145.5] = -23.3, 28.2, 4.9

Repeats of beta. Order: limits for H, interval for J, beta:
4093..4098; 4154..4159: 4126.0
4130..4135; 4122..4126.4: 4129.3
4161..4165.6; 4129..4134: 4147.4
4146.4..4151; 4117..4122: 4134.0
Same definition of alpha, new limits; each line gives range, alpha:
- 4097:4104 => 4101.32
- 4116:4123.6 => 4119.31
